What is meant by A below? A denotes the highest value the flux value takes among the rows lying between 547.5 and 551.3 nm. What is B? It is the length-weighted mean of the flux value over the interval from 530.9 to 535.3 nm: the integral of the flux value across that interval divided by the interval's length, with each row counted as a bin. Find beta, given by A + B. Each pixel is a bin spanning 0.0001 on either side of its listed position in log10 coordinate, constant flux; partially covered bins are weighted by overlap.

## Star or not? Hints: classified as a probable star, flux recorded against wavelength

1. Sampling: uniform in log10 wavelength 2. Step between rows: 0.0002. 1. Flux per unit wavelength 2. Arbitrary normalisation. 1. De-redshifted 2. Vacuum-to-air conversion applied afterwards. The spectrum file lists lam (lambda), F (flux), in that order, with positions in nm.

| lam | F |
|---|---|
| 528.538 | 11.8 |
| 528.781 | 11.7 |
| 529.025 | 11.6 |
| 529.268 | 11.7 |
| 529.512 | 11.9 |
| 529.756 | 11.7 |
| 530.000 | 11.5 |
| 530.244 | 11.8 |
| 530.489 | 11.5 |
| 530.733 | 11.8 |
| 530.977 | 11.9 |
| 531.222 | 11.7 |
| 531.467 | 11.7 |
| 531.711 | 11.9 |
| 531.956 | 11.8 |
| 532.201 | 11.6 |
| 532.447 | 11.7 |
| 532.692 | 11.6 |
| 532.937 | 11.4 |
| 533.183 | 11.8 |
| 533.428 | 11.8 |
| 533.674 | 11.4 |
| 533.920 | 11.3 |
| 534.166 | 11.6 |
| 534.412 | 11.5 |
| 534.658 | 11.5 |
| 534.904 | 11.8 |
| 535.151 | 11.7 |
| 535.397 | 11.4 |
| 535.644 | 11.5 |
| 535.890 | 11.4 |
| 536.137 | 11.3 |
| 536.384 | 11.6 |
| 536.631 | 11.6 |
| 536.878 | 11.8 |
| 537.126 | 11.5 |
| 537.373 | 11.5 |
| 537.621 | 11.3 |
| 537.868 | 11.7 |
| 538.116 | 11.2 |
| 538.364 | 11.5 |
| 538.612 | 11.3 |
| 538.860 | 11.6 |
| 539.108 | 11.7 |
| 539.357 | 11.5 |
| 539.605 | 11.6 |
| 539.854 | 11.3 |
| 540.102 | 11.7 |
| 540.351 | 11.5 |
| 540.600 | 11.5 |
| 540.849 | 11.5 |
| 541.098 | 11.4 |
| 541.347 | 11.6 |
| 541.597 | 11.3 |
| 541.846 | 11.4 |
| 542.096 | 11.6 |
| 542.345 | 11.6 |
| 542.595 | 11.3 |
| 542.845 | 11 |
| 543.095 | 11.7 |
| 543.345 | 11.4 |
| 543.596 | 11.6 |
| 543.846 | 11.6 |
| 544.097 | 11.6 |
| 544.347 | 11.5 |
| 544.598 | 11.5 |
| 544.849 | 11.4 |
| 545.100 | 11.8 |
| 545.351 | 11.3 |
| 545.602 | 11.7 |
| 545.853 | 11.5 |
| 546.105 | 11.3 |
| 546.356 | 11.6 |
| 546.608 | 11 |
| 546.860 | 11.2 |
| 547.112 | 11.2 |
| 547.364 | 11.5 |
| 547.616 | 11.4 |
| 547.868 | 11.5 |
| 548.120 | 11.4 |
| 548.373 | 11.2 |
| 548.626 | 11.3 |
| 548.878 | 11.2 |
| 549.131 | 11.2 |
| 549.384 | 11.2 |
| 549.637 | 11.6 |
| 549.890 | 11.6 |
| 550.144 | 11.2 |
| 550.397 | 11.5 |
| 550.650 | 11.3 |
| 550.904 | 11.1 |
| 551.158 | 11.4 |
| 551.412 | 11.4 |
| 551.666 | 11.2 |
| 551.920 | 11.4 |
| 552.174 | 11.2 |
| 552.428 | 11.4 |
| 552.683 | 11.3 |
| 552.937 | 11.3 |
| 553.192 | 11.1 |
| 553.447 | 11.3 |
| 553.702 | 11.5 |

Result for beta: 23.2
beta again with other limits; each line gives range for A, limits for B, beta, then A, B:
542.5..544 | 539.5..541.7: 23.2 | 11.7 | 11.5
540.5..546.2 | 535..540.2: 23.3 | 11.8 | 11.5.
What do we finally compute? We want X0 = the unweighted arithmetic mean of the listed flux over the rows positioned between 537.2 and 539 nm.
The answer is 11.4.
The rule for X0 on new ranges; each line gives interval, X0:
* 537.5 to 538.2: 11.4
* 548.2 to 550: 11.3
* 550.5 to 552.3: 11.3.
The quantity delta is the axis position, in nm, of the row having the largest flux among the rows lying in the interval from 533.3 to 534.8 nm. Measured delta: 533.428 nm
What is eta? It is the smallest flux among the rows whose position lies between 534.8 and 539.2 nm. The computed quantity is 11.2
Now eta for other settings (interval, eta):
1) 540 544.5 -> 11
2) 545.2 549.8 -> 11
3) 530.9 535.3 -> 11.3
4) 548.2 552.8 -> 11.1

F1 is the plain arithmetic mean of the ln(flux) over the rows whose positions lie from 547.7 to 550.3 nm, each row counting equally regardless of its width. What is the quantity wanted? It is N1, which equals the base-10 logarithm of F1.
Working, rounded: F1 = 2.43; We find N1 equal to 0.385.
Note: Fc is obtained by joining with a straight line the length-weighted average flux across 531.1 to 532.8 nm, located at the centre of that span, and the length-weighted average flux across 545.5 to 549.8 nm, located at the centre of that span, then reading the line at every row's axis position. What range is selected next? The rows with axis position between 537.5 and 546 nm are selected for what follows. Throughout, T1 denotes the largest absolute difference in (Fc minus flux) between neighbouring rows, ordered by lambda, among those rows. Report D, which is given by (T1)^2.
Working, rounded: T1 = 0.7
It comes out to 0.50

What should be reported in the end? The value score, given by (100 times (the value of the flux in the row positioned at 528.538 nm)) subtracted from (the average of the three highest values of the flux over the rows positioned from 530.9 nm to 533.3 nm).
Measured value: -1168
